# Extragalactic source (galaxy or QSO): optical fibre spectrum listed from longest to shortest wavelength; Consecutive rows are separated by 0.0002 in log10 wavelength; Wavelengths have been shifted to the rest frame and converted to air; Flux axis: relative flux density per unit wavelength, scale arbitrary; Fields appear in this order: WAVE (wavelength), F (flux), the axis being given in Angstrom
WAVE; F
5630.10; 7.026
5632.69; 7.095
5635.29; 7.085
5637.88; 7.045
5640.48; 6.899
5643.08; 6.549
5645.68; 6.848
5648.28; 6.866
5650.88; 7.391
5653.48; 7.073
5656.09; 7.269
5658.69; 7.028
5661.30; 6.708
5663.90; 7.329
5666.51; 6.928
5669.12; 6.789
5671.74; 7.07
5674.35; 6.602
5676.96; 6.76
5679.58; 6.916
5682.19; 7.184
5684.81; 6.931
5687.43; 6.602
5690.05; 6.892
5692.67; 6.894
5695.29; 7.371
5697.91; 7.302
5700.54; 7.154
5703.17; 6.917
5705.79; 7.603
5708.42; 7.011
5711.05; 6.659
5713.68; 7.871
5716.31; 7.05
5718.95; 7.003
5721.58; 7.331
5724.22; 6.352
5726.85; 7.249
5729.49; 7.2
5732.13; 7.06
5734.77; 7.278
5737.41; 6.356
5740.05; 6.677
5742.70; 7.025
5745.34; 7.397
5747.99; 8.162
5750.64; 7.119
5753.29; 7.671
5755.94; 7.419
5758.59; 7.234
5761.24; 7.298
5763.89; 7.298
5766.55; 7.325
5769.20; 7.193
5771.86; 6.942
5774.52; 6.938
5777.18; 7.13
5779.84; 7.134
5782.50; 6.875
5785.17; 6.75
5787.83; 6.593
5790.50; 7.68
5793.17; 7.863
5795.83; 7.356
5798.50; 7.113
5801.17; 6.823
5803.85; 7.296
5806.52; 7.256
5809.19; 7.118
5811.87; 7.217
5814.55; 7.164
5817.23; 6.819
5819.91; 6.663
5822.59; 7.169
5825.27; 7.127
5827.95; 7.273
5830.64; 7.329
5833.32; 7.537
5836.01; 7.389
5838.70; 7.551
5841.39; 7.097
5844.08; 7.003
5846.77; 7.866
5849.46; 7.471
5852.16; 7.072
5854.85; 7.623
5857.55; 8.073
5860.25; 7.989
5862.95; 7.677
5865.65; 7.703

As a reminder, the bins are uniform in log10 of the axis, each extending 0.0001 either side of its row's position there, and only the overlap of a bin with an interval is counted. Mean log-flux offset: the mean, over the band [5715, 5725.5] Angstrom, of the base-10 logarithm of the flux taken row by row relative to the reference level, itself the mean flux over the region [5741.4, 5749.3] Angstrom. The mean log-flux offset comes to -0.036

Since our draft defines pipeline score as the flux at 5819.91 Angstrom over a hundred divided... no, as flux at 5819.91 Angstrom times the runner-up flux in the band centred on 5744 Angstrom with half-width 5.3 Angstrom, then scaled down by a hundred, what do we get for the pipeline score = 0.493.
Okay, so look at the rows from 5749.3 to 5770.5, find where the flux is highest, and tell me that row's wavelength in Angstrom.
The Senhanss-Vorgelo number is 5753.29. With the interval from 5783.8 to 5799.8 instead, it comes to 5793.17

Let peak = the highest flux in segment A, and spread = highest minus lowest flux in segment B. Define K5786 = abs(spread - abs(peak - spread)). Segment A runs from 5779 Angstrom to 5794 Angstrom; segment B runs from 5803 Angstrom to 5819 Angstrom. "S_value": 6.9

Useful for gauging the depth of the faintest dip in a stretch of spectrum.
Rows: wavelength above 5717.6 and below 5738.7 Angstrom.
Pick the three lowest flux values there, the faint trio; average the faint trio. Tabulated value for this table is 6.57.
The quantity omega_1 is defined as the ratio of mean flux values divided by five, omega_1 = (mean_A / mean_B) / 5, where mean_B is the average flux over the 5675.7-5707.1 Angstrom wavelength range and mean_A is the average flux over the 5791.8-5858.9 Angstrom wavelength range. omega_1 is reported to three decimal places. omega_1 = 0.207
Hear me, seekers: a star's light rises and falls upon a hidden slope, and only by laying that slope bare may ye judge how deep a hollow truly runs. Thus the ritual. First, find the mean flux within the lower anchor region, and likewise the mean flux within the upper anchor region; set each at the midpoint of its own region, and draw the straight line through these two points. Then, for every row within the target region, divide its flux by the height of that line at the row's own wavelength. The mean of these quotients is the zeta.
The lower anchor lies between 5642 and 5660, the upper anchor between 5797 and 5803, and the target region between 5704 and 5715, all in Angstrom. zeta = 1.04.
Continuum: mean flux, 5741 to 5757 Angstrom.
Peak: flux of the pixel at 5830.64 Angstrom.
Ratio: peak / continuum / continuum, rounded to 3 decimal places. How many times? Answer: 0.132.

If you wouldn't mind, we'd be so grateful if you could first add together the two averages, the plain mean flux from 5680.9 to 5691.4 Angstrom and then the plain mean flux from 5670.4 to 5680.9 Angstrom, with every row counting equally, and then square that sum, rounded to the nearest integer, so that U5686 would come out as 189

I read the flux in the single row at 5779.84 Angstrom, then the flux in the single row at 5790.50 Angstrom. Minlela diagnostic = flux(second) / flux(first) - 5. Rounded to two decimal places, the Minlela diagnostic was -3.92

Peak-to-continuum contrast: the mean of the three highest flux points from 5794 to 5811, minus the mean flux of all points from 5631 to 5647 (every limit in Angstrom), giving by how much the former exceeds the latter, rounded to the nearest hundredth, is 0.38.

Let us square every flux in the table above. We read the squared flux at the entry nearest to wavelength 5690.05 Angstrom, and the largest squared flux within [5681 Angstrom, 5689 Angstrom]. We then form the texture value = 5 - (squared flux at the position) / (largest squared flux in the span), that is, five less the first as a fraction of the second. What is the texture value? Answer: 4.08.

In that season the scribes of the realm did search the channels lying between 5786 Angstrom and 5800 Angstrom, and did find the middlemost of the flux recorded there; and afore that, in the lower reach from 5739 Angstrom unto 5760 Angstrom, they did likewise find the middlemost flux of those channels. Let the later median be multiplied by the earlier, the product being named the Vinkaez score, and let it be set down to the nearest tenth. 53.8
